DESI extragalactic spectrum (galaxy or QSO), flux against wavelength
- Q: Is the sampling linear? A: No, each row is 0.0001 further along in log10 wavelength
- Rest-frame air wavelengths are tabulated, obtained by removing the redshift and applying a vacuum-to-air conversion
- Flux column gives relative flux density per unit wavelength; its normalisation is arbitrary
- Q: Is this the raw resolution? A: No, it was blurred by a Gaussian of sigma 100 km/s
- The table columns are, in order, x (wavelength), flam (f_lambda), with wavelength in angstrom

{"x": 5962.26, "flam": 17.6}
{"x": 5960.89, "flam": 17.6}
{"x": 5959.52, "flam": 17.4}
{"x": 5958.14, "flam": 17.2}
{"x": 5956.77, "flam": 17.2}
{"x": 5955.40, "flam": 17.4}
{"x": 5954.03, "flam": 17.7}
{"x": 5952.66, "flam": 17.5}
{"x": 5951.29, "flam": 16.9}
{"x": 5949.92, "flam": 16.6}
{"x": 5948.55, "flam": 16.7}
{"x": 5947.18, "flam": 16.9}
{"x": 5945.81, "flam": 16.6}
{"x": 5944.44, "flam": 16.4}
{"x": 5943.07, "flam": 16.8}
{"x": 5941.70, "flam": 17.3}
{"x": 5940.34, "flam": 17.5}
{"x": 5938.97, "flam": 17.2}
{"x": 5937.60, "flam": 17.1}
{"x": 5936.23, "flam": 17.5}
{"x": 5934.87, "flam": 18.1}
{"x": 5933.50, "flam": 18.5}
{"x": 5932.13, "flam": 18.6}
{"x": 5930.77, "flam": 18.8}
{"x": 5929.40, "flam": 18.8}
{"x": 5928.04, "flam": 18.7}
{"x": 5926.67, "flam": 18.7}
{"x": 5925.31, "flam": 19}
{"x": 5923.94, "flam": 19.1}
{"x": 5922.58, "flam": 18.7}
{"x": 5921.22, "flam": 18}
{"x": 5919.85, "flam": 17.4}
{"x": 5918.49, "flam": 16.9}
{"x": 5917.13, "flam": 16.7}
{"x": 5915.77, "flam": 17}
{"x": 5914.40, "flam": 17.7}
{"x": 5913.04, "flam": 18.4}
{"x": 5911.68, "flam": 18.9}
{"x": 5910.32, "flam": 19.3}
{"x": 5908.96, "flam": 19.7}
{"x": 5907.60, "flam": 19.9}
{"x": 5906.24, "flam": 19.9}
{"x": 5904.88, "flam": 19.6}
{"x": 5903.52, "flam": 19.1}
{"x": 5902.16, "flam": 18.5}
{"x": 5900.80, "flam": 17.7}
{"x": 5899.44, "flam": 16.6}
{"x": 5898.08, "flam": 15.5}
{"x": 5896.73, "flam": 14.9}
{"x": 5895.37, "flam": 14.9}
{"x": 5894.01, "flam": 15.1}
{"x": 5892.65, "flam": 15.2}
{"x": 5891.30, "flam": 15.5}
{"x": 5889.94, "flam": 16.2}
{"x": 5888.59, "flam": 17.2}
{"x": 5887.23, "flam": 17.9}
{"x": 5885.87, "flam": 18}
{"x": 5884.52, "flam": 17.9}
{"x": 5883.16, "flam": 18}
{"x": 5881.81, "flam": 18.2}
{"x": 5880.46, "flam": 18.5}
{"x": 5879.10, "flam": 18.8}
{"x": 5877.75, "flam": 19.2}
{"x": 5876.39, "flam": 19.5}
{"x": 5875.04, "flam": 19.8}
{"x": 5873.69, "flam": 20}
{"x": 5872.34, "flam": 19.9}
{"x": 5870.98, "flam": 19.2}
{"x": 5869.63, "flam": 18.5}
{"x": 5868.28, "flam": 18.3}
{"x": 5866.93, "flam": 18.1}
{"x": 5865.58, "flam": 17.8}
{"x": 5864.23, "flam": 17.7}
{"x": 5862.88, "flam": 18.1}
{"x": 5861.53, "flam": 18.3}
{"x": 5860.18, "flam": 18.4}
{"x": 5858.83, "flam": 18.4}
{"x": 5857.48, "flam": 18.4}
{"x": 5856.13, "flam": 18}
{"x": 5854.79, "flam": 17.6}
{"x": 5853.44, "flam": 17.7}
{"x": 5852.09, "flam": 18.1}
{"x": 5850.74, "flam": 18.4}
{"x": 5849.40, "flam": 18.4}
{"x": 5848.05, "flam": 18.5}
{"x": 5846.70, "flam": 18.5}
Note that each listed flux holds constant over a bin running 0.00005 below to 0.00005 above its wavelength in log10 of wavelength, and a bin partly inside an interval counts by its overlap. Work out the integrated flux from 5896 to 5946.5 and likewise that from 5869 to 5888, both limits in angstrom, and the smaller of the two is 357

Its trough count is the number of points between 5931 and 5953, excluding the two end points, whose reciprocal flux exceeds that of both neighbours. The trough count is 3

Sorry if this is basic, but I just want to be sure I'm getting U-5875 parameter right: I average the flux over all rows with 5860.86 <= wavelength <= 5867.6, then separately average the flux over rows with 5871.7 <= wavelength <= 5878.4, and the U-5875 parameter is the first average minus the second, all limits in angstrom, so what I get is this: -2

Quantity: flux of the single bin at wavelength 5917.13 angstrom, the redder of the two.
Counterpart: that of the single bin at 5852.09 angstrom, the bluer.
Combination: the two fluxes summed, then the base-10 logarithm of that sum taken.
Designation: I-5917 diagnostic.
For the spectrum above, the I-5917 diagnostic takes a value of 1.54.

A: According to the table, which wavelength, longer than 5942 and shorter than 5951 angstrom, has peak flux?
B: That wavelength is 5947.18 angstrom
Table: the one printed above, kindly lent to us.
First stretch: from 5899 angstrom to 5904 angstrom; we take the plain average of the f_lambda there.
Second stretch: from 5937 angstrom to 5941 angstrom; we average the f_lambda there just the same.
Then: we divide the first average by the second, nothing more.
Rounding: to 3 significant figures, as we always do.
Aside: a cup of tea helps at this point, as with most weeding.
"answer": 1.04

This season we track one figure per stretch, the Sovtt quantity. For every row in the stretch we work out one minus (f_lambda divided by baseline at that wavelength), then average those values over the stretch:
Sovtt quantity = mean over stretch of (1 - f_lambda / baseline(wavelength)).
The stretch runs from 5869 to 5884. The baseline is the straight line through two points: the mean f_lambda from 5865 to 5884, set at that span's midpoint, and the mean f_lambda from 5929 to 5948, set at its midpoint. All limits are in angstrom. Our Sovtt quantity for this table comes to -0.013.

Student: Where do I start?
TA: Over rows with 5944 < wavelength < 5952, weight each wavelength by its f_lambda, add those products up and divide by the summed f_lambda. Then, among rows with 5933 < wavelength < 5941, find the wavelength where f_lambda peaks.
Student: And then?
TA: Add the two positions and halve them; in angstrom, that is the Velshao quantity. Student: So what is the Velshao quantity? 5940.7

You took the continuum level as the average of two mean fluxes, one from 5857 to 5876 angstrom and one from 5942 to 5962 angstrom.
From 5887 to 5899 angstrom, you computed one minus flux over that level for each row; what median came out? 0.132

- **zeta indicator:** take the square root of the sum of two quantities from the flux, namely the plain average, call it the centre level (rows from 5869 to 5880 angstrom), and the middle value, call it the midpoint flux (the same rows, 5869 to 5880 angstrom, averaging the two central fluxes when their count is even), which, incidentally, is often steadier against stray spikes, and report 6.22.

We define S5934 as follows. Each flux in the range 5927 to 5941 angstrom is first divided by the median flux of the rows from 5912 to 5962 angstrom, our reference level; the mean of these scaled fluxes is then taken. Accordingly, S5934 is 1.04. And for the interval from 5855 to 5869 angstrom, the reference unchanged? 1.04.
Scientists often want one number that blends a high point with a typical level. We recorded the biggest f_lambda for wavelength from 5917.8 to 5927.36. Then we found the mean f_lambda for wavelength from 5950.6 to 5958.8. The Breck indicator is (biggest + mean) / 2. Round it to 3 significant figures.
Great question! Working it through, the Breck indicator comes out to 18.2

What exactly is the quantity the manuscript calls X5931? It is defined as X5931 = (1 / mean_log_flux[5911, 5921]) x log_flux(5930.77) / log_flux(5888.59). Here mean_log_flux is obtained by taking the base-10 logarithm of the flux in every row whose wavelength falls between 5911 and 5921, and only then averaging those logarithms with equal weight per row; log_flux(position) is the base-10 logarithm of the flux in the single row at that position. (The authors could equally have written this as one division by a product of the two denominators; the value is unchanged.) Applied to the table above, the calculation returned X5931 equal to 0.83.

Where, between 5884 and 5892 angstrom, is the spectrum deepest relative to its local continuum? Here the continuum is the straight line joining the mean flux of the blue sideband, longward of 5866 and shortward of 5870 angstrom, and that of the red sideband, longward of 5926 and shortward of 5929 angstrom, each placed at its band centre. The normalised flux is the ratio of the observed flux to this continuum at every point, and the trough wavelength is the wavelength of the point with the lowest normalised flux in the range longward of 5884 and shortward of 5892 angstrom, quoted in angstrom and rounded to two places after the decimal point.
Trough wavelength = 5891.30 angstrom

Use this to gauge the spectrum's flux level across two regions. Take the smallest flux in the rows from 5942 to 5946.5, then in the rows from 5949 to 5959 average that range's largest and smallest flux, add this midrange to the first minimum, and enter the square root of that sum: 5.79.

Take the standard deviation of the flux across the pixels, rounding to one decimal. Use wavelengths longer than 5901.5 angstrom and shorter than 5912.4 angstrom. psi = 0.5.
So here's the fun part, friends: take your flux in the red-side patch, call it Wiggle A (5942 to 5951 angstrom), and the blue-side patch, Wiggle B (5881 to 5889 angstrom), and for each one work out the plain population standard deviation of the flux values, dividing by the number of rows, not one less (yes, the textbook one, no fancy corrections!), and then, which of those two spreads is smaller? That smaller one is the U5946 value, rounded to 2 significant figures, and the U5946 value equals 0.16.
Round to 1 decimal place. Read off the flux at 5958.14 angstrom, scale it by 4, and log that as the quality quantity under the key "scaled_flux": 68.8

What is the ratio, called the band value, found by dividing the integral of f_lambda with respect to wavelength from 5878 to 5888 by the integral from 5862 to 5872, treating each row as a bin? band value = 1.00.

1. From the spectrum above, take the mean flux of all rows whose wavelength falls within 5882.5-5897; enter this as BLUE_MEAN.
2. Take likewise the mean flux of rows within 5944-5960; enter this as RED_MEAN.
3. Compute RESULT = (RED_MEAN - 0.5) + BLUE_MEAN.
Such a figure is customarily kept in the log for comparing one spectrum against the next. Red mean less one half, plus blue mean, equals 33.0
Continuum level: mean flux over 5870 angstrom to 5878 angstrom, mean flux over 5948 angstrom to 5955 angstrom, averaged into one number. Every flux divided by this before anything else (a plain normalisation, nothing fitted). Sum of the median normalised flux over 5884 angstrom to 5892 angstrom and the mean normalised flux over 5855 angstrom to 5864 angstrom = 1.95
